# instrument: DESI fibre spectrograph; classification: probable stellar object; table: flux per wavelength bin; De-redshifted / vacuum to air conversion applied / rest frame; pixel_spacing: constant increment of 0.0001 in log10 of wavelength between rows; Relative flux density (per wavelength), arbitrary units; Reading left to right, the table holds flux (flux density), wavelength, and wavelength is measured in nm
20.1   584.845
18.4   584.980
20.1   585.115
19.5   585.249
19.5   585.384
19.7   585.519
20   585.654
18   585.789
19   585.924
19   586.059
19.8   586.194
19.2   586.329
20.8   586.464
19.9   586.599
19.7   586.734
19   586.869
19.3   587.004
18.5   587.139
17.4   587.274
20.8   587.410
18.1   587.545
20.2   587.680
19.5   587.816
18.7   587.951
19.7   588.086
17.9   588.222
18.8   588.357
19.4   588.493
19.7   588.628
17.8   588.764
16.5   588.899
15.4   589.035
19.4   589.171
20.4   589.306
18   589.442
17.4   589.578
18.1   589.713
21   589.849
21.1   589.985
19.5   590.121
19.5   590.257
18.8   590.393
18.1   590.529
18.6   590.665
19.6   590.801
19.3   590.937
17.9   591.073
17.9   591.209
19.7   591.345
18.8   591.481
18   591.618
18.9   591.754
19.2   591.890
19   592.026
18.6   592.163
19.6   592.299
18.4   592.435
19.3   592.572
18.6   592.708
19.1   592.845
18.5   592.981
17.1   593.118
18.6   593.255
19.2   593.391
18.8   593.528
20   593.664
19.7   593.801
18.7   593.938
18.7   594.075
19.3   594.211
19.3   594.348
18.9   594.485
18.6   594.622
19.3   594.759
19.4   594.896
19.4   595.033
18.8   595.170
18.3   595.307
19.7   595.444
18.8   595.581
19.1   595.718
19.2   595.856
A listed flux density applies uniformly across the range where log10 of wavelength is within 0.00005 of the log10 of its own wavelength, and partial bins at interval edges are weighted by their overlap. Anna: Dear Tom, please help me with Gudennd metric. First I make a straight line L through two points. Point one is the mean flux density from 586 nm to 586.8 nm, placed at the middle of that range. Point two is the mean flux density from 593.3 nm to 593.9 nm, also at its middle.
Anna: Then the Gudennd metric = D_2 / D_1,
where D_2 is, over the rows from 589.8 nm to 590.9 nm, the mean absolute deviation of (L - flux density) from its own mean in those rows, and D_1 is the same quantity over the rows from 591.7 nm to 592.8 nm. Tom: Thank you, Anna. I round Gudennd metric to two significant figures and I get 2.4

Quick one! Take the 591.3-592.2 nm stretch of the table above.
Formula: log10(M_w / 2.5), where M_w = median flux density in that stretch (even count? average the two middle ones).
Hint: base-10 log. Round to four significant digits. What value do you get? 0.8785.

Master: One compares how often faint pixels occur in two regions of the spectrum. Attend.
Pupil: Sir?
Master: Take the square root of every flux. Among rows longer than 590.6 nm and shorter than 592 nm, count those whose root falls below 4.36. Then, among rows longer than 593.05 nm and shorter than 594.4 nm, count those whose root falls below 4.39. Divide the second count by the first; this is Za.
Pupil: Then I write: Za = 1.0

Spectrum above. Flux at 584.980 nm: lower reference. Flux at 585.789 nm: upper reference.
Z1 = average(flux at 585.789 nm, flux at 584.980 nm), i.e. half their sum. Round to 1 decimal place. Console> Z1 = 18.2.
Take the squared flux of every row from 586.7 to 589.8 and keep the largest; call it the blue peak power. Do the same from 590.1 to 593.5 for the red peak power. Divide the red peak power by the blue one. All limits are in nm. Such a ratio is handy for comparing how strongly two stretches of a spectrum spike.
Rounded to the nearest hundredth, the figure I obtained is 0.90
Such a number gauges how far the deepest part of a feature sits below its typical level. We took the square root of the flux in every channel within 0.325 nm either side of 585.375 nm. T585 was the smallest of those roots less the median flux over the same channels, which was -15.3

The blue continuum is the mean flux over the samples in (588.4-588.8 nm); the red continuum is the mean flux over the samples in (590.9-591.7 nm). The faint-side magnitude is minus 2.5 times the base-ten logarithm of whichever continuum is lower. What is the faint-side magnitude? -3.17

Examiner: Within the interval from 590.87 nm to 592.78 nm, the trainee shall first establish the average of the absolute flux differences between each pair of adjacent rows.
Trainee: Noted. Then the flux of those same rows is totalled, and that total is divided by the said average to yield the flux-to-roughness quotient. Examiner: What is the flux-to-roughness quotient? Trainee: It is 326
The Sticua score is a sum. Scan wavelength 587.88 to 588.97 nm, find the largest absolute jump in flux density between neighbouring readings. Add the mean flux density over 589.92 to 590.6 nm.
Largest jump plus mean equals 21.3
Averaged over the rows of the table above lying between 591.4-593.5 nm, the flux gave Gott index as 18.7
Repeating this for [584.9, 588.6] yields 19.3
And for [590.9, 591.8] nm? 18.6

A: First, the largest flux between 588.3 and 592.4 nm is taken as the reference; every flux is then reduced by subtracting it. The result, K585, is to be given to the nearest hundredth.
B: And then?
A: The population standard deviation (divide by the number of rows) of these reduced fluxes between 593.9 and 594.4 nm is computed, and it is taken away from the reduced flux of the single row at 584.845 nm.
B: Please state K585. -1.30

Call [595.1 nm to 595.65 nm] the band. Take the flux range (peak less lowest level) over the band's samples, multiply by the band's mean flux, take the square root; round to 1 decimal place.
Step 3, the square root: 5.1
